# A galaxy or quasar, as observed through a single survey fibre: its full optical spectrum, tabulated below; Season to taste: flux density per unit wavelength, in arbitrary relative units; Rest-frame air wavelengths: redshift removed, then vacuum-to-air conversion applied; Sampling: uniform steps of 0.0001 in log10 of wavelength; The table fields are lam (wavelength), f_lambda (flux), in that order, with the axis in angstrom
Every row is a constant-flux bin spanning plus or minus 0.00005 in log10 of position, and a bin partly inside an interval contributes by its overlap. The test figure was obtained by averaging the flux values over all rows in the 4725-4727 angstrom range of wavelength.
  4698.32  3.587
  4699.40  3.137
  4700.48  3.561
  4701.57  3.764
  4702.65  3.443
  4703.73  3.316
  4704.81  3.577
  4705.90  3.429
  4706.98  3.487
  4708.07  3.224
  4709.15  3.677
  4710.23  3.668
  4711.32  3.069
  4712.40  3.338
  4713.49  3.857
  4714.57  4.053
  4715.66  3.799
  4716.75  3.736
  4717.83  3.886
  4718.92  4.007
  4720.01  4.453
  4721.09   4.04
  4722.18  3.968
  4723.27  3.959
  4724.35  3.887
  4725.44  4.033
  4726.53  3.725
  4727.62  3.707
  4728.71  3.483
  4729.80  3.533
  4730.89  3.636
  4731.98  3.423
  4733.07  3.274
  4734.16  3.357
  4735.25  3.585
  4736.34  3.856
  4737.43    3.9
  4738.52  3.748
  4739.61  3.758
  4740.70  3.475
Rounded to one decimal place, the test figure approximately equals 3.9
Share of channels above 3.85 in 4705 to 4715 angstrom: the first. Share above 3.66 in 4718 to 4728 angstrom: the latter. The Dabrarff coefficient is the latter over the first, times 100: 450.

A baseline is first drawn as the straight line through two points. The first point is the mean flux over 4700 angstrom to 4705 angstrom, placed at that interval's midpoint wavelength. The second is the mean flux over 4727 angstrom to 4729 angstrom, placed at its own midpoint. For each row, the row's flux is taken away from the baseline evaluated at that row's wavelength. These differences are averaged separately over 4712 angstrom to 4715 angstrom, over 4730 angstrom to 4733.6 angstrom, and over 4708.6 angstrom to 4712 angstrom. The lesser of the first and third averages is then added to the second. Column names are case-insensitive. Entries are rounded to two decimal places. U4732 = -0.03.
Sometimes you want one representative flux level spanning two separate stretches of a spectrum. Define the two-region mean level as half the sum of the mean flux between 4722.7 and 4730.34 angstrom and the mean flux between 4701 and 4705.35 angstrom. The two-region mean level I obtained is 3.64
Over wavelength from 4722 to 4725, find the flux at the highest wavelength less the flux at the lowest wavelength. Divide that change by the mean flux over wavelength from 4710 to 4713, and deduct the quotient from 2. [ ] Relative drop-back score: 2.02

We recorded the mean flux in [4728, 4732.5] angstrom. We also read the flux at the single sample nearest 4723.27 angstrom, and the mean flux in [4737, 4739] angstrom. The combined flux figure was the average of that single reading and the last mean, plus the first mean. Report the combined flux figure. 7.41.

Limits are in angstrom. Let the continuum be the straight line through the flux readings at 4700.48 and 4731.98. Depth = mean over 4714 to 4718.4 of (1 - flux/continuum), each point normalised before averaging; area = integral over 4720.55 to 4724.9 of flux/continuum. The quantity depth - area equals -5.09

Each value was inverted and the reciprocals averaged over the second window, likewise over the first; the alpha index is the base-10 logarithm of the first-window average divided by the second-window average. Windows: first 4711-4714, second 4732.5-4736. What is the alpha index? 0.001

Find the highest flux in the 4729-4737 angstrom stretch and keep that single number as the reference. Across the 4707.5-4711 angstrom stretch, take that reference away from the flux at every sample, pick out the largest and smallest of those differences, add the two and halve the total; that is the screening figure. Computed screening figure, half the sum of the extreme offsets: -0.4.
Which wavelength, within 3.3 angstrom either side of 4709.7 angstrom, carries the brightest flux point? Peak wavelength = 4709.15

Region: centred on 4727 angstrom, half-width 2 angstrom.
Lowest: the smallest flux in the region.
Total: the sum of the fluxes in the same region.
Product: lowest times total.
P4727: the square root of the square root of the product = 2.69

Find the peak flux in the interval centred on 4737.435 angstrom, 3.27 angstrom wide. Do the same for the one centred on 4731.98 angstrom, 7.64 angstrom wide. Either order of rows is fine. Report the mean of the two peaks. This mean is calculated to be 3.77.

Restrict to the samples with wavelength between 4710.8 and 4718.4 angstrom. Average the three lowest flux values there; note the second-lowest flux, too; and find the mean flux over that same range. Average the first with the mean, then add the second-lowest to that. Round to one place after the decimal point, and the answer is 6.9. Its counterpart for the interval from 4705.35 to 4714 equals 6.6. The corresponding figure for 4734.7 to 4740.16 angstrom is 7.5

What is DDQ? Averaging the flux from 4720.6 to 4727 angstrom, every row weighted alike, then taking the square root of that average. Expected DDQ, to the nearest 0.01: 1.98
